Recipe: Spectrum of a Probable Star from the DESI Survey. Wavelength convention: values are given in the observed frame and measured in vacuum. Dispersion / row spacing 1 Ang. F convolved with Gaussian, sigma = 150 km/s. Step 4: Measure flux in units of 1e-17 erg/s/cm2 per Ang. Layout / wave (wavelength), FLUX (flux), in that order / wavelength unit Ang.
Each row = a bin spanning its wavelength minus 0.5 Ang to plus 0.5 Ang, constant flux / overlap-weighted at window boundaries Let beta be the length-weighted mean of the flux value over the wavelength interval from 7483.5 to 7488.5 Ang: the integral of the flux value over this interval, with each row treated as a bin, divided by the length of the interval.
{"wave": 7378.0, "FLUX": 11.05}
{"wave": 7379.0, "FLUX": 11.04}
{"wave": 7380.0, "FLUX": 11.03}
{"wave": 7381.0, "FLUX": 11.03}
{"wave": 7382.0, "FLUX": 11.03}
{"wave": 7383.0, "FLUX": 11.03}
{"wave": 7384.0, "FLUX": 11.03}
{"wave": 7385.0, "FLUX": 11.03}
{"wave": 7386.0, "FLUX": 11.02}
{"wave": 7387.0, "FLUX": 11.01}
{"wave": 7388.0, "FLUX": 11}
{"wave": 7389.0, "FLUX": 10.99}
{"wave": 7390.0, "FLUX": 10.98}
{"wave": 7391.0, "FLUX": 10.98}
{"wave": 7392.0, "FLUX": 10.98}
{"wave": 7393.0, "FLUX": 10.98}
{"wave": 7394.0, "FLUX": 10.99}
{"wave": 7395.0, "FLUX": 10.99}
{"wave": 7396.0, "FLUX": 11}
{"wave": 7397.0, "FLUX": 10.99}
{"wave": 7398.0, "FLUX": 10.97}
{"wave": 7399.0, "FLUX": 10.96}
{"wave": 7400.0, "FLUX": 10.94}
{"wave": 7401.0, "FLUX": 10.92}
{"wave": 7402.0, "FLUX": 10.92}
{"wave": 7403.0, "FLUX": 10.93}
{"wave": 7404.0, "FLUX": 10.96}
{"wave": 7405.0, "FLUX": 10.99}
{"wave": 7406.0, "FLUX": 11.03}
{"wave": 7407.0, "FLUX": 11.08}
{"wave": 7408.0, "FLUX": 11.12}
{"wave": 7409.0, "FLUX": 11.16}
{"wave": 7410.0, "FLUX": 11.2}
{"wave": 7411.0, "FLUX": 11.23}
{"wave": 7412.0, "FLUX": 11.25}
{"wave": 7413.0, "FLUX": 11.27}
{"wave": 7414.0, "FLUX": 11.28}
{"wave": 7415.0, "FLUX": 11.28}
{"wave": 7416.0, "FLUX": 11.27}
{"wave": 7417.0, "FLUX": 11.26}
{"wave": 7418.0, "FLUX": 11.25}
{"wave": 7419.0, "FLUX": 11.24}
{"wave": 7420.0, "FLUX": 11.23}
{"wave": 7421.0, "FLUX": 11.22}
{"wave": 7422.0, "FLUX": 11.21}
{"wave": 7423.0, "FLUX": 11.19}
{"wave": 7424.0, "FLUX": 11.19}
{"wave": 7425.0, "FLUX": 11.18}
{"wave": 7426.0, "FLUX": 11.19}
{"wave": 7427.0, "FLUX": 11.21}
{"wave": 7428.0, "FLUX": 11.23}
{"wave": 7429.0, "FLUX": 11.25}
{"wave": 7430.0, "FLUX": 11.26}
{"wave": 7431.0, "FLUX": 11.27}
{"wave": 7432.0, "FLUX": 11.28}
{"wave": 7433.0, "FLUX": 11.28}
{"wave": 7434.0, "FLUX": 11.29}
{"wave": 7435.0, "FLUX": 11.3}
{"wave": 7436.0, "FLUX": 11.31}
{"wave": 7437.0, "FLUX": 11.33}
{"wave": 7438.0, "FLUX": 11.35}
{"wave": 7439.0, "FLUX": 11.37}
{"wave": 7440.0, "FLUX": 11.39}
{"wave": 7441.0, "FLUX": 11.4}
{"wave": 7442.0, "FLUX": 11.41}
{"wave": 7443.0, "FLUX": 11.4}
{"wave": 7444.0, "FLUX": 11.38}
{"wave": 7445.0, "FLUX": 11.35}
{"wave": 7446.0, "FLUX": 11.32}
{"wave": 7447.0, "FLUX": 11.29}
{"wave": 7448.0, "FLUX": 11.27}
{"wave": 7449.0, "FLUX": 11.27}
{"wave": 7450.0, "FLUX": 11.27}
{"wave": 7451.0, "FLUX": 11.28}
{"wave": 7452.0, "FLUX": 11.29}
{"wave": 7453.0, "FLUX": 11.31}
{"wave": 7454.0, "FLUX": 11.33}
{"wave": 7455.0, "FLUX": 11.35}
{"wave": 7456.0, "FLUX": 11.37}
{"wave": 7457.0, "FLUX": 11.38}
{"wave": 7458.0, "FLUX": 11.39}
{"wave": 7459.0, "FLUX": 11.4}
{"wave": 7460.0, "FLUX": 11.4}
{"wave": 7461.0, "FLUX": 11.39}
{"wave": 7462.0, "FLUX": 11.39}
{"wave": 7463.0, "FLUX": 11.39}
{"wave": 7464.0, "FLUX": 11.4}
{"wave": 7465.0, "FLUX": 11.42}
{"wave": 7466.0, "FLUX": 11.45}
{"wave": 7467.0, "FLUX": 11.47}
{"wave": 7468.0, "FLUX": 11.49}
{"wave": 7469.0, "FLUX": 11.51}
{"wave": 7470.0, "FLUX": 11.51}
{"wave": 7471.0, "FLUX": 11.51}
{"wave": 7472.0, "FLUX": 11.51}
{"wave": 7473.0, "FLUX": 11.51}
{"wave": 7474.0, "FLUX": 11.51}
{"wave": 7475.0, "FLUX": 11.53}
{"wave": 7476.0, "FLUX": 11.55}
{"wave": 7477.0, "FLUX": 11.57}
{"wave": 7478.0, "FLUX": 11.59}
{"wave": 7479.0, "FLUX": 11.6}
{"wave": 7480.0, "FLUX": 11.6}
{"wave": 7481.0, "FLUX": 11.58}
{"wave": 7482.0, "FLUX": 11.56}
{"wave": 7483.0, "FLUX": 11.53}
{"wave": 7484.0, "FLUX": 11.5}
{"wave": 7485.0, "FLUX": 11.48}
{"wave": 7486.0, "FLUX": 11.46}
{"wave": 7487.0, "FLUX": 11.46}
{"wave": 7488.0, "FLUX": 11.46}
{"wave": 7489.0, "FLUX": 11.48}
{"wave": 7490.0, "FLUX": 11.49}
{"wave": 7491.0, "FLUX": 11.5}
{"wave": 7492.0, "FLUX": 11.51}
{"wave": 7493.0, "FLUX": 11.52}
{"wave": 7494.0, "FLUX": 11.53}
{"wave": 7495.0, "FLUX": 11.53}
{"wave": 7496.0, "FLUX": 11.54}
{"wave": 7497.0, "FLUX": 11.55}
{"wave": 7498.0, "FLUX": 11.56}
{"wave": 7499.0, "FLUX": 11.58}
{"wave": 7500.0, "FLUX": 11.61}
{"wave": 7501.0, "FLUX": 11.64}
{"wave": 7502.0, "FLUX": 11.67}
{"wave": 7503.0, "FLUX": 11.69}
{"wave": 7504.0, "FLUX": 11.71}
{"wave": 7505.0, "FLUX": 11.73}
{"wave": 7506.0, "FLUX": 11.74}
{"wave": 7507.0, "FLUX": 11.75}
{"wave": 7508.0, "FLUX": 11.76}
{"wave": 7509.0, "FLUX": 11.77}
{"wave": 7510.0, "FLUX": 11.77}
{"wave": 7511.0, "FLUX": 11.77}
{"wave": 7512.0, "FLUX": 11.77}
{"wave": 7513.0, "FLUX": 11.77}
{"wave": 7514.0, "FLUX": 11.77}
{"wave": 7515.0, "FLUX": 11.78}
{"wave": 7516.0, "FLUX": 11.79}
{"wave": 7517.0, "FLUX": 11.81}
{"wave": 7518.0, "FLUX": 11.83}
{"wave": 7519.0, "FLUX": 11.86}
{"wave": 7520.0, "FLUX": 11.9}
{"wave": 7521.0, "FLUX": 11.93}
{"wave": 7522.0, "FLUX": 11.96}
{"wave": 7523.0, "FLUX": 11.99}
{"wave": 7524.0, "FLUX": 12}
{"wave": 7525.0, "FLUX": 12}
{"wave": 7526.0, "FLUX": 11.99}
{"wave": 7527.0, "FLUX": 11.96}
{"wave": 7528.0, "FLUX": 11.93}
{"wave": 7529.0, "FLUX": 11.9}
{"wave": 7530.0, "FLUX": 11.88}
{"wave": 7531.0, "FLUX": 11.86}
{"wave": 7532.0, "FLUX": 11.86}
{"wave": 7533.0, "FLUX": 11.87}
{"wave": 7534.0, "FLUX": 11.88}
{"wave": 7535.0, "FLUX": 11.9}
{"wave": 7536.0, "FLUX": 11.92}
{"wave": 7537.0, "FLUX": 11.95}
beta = 11.5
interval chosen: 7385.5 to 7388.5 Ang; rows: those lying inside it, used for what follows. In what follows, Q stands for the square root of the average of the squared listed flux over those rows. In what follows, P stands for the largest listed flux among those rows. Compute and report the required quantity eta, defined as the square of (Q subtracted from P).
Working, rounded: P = 11.02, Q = 11.0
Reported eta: 0.0001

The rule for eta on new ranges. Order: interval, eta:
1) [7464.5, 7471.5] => 0.0009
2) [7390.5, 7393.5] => 0.0000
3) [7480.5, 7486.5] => 0.0038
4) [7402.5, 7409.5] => 0.0147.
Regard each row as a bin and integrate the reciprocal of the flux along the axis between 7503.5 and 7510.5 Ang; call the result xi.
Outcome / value 0.60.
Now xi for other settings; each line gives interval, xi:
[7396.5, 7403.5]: 0.64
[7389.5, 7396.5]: 0.64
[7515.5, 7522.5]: 0.59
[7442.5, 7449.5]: 0.62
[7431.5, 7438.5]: 0.62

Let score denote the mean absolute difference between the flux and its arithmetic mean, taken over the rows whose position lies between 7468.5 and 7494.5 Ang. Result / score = 0.03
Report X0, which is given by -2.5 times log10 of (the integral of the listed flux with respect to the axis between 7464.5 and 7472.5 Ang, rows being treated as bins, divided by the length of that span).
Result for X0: -2.650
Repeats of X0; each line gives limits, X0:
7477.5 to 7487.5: -2.655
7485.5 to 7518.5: -2.665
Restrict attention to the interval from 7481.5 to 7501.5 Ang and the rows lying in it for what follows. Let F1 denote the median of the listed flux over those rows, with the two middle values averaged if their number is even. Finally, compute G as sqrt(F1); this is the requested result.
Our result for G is 3.39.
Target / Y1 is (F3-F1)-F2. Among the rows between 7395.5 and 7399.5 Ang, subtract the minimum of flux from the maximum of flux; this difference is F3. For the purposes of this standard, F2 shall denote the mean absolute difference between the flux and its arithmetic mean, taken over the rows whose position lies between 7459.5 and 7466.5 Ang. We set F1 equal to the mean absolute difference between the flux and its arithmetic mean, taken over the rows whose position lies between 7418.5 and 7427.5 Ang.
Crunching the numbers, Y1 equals 0.006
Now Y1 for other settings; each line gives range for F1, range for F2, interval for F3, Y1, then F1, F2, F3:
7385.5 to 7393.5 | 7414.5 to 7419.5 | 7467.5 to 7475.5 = 0.015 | 0.0131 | 0.012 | 0.04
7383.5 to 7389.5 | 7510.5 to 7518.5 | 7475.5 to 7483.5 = 0.039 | 0.0133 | 0.018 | 0.07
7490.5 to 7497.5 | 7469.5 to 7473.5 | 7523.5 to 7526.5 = -0.003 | 0.0135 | 0.000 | 0.01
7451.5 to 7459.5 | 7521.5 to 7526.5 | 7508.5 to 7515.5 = -0.034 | 0.0325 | 0.011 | 0.01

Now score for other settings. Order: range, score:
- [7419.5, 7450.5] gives 0.06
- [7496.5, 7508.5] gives 0.06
